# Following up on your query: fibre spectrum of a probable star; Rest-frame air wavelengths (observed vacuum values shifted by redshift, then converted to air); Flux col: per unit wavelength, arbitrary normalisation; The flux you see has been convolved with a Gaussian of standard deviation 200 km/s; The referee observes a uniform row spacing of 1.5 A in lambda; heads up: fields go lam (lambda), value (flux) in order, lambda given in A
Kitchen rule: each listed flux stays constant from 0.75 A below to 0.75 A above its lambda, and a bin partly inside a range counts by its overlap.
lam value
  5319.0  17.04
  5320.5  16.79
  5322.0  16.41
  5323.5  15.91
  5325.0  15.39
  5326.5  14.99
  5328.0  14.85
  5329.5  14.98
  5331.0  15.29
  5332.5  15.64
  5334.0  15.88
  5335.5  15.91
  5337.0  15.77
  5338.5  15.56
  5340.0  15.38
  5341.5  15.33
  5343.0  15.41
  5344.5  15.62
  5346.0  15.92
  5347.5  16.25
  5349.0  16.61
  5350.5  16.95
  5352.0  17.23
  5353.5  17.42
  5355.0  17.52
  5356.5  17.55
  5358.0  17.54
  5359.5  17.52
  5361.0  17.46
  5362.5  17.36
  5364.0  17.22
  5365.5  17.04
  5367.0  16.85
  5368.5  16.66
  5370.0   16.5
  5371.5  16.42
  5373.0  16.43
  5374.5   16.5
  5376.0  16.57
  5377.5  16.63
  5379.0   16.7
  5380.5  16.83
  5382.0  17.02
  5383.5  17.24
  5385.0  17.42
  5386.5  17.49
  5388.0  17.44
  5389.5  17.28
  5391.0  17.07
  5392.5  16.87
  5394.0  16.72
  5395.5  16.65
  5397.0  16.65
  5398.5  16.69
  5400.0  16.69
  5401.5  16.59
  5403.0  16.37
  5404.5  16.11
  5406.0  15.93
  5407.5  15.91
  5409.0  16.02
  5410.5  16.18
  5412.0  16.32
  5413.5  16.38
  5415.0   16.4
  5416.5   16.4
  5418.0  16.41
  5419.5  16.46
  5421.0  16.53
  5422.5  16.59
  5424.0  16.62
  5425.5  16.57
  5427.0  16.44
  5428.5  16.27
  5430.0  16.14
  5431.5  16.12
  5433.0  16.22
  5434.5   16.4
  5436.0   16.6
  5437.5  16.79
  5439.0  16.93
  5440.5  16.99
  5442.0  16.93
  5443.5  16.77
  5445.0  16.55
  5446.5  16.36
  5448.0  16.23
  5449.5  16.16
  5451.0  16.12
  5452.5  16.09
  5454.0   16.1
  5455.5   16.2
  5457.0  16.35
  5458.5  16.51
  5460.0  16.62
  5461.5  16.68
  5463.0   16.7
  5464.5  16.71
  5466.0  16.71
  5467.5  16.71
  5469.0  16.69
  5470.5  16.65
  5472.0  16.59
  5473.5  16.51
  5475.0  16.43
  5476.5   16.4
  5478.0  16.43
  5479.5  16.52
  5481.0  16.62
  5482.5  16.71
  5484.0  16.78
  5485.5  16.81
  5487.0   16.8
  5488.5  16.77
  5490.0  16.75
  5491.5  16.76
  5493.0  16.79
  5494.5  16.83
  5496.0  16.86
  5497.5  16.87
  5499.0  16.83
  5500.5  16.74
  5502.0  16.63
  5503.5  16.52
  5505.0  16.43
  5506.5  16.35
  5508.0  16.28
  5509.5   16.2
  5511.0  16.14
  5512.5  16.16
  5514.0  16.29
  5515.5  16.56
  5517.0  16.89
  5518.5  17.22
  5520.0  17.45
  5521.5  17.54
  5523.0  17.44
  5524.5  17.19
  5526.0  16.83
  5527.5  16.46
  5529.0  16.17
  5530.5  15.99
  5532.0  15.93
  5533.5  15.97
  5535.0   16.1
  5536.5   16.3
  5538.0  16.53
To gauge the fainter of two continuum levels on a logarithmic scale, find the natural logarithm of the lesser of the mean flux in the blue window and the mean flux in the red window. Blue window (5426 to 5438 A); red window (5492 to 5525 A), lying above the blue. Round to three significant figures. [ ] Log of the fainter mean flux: 2.80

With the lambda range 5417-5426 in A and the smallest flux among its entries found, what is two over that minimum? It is 0.122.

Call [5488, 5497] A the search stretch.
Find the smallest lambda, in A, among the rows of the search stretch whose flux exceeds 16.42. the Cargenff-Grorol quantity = 5488.5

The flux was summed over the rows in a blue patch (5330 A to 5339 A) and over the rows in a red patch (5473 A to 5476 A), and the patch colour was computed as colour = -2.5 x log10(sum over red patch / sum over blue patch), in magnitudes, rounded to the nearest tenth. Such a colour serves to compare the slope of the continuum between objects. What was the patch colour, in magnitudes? 1.1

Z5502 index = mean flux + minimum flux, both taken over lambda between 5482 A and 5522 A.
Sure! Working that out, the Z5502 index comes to 32.8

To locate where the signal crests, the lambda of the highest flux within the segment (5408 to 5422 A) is 5421.0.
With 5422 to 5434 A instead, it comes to 5424.0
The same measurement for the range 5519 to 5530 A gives 5521.5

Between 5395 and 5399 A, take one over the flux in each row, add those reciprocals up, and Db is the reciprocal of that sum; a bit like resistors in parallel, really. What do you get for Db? 5.6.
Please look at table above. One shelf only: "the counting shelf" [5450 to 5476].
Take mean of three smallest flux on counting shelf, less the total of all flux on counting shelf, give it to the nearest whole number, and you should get -264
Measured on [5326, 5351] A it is -251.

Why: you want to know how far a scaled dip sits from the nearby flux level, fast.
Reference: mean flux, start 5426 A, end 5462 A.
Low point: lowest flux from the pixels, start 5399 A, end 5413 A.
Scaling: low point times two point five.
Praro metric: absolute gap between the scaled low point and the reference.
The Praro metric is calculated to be 23.3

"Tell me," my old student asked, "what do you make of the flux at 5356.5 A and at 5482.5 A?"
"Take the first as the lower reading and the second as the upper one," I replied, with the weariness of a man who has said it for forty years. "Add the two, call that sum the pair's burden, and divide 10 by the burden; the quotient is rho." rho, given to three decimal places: 0.292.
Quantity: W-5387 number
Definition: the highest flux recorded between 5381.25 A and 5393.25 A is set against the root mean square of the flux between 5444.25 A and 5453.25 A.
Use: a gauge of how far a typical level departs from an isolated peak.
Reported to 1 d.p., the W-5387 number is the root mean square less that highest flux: -1.2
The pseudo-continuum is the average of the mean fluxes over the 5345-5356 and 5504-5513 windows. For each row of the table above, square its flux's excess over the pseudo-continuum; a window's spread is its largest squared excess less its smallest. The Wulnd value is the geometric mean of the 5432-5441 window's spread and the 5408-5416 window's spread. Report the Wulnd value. 0.22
